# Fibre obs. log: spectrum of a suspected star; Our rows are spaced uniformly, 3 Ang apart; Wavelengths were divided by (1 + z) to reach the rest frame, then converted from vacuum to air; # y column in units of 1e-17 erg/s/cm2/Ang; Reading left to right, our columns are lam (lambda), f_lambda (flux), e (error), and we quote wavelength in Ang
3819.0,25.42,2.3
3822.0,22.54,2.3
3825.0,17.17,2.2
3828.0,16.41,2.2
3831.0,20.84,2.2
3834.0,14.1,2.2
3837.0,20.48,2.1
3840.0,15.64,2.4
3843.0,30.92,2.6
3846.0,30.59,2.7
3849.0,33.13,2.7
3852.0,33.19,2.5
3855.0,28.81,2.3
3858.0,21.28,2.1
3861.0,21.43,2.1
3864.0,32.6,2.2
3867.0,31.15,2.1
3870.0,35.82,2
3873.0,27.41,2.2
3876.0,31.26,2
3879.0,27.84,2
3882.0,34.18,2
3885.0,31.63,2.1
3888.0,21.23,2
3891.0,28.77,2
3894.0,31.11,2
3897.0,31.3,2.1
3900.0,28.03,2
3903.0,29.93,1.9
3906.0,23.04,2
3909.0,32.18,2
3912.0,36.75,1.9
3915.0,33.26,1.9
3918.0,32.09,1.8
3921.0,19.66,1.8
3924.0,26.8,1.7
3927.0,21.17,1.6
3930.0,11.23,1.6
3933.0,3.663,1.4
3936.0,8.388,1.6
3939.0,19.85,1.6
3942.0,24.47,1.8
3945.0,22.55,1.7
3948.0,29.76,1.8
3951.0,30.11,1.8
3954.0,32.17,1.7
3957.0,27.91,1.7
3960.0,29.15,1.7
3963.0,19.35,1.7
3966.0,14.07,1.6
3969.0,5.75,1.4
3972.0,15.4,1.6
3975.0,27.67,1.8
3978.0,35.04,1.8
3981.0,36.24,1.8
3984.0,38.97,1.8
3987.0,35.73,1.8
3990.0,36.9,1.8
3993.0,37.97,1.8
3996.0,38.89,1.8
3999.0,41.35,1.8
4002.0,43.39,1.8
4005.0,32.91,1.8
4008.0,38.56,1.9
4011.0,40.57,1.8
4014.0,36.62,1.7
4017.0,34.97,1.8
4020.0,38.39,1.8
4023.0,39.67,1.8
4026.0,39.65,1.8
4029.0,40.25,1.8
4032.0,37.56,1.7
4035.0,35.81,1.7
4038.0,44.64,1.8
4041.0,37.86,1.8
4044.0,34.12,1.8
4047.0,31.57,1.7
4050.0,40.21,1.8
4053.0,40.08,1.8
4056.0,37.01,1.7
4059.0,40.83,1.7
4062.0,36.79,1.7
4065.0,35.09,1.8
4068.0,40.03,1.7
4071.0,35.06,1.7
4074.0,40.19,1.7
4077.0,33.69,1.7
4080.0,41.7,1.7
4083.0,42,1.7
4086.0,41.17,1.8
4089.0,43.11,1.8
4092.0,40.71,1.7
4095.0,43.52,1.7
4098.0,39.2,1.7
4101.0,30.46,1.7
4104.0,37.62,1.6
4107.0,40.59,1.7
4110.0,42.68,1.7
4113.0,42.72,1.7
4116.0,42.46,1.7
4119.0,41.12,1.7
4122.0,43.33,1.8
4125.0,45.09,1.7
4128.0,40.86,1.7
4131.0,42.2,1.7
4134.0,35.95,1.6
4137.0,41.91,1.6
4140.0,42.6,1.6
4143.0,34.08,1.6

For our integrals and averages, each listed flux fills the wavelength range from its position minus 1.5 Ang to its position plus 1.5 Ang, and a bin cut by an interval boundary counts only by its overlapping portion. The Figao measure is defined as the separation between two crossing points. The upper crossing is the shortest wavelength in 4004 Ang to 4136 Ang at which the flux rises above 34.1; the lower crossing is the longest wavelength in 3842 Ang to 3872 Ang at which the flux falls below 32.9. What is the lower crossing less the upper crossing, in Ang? -141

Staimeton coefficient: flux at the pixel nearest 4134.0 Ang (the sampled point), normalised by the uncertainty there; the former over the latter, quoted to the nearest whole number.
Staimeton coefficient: 22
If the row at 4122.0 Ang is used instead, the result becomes 24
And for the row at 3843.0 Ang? 12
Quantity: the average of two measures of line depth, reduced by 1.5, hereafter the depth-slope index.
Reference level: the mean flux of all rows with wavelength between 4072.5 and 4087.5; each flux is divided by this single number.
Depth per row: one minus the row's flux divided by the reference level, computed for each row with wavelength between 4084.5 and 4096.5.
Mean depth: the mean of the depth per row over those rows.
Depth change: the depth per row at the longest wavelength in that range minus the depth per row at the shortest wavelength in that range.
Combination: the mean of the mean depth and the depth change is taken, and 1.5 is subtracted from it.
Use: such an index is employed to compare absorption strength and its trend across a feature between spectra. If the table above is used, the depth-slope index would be -1.56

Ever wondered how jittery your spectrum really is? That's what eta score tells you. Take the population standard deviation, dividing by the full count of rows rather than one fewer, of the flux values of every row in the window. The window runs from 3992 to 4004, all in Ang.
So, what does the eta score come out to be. 2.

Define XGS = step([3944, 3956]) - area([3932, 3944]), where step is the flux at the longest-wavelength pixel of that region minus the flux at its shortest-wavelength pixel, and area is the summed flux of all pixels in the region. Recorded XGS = -47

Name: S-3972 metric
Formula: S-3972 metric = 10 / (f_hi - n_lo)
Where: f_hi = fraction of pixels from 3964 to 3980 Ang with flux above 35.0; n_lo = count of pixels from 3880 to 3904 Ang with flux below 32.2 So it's -1.5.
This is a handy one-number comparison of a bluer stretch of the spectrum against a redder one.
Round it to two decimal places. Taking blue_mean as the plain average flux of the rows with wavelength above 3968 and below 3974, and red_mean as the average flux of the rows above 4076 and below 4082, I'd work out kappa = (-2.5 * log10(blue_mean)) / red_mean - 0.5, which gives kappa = -0.57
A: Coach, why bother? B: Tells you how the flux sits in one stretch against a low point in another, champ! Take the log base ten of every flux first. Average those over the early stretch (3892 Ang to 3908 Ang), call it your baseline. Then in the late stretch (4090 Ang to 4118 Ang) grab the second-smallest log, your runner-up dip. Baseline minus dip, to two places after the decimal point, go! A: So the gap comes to -0.12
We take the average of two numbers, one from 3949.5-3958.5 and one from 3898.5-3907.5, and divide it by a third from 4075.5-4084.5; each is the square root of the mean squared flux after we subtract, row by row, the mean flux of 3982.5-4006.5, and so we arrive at 2.5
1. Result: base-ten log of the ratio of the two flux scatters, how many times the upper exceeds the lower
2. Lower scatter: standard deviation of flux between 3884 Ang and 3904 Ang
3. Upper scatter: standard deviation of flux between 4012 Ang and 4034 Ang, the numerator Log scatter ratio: -0.3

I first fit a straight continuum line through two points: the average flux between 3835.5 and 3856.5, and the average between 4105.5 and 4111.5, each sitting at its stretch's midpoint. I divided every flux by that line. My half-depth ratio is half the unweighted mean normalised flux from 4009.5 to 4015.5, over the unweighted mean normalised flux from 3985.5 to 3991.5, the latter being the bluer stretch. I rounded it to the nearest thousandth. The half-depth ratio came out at 0.513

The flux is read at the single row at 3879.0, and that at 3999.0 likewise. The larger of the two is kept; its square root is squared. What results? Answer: 41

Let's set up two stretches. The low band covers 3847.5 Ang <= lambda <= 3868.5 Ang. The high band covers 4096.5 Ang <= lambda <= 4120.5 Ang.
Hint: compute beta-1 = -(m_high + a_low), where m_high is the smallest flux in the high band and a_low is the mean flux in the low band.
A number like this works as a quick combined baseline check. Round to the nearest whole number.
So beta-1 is -59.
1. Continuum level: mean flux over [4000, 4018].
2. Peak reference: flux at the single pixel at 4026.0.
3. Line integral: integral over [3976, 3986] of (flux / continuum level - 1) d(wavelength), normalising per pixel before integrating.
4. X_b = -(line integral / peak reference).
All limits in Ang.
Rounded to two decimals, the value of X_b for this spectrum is 0.01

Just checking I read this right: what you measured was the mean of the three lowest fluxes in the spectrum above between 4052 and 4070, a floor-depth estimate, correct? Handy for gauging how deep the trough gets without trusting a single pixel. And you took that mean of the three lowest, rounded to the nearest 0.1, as 36.3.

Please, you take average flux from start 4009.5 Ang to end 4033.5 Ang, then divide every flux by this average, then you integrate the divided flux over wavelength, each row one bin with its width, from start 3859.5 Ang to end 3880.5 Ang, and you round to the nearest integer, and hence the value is 16 Ang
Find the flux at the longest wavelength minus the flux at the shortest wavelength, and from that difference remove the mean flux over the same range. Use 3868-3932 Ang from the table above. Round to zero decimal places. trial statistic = -53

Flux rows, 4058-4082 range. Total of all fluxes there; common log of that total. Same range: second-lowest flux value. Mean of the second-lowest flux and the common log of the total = 19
